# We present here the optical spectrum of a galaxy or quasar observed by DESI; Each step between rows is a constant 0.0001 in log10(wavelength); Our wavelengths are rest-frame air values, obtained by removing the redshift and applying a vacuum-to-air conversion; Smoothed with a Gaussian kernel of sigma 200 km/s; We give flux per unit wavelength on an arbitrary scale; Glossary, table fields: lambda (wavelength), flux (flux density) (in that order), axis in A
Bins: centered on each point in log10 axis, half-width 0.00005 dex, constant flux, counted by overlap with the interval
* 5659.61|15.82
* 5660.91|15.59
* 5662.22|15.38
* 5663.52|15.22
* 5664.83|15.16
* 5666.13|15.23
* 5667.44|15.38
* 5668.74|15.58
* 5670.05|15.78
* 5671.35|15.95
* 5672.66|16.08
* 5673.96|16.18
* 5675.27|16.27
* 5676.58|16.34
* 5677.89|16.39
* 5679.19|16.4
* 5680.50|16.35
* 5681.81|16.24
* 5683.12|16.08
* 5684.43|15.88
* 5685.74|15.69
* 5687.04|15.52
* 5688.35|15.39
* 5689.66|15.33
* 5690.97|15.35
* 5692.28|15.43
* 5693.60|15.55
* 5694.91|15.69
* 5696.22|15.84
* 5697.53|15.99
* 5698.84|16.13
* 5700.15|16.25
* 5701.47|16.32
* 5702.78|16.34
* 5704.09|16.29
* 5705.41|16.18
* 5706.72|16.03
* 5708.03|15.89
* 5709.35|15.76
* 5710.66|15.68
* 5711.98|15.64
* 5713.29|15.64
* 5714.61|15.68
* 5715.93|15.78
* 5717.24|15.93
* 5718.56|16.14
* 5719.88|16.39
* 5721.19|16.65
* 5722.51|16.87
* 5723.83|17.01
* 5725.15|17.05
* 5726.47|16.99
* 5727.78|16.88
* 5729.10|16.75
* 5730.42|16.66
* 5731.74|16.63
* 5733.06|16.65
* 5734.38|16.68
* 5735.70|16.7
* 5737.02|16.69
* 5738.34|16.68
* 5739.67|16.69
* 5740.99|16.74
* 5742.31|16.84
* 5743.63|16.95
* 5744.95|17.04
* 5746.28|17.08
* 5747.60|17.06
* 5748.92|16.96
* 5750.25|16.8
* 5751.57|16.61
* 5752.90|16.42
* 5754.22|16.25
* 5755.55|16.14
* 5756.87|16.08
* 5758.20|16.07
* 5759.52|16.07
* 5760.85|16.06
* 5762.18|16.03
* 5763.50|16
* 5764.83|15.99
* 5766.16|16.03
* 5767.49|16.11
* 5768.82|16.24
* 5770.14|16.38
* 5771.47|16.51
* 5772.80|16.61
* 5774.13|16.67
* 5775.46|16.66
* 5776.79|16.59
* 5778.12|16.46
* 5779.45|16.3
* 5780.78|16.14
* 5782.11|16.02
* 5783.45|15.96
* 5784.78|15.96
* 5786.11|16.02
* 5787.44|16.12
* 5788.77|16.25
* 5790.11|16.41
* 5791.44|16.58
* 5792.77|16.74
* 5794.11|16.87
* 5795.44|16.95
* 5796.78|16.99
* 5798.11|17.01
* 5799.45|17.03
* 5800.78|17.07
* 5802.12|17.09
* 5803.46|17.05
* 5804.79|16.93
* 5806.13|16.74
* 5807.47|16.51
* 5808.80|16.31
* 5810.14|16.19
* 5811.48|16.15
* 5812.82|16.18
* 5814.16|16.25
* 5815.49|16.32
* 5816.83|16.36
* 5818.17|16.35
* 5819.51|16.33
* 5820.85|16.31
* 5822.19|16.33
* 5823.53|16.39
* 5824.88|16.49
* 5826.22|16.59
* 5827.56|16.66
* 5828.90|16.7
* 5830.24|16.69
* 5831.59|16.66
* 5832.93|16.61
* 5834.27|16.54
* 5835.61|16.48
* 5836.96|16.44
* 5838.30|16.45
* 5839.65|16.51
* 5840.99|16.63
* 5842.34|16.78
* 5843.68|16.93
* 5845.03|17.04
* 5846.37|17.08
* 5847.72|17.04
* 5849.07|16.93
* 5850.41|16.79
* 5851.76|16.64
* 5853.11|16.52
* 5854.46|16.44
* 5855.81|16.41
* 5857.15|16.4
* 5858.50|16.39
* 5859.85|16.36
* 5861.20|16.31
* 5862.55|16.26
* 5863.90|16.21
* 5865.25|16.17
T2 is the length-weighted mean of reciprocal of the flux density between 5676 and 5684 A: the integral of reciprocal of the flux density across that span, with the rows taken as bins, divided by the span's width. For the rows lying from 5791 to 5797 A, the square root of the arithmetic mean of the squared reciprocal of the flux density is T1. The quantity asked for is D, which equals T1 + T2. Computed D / 0.121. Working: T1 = 0.0594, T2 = 0.0614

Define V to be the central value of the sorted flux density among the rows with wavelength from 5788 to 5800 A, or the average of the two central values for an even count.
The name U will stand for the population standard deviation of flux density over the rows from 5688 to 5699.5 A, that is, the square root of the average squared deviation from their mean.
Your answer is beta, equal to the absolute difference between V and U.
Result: 16.6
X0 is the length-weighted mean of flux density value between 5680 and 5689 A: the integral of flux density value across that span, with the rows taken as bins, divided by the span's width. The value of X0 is 15.88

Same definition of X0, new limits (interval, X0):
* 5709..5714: 15.68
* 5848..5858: 16.61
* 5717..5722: 16.32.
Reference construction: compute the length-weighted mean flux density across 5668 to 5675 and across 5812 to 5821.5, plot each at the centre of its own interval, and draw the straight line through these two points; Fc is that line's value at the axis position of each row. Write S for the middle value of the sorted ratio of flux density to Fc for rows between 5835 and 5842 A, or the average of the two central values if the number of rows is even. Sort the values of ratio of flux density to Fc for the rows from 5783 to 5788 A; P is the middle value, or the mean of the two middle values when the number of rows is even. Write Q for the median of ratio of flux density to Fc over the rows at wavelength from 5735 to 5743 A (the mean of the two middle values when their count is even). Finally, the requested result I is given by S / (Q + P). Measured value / 0.498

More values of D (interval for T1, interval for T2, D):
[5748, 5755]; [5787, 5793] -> 0.121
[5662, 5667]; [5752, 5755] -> 0.127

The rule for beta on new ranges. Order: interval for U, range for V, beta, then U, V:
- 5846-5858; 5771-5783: 16.3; 0.26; 16.51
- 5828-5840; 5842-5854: 16.8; 0.10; 16.93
